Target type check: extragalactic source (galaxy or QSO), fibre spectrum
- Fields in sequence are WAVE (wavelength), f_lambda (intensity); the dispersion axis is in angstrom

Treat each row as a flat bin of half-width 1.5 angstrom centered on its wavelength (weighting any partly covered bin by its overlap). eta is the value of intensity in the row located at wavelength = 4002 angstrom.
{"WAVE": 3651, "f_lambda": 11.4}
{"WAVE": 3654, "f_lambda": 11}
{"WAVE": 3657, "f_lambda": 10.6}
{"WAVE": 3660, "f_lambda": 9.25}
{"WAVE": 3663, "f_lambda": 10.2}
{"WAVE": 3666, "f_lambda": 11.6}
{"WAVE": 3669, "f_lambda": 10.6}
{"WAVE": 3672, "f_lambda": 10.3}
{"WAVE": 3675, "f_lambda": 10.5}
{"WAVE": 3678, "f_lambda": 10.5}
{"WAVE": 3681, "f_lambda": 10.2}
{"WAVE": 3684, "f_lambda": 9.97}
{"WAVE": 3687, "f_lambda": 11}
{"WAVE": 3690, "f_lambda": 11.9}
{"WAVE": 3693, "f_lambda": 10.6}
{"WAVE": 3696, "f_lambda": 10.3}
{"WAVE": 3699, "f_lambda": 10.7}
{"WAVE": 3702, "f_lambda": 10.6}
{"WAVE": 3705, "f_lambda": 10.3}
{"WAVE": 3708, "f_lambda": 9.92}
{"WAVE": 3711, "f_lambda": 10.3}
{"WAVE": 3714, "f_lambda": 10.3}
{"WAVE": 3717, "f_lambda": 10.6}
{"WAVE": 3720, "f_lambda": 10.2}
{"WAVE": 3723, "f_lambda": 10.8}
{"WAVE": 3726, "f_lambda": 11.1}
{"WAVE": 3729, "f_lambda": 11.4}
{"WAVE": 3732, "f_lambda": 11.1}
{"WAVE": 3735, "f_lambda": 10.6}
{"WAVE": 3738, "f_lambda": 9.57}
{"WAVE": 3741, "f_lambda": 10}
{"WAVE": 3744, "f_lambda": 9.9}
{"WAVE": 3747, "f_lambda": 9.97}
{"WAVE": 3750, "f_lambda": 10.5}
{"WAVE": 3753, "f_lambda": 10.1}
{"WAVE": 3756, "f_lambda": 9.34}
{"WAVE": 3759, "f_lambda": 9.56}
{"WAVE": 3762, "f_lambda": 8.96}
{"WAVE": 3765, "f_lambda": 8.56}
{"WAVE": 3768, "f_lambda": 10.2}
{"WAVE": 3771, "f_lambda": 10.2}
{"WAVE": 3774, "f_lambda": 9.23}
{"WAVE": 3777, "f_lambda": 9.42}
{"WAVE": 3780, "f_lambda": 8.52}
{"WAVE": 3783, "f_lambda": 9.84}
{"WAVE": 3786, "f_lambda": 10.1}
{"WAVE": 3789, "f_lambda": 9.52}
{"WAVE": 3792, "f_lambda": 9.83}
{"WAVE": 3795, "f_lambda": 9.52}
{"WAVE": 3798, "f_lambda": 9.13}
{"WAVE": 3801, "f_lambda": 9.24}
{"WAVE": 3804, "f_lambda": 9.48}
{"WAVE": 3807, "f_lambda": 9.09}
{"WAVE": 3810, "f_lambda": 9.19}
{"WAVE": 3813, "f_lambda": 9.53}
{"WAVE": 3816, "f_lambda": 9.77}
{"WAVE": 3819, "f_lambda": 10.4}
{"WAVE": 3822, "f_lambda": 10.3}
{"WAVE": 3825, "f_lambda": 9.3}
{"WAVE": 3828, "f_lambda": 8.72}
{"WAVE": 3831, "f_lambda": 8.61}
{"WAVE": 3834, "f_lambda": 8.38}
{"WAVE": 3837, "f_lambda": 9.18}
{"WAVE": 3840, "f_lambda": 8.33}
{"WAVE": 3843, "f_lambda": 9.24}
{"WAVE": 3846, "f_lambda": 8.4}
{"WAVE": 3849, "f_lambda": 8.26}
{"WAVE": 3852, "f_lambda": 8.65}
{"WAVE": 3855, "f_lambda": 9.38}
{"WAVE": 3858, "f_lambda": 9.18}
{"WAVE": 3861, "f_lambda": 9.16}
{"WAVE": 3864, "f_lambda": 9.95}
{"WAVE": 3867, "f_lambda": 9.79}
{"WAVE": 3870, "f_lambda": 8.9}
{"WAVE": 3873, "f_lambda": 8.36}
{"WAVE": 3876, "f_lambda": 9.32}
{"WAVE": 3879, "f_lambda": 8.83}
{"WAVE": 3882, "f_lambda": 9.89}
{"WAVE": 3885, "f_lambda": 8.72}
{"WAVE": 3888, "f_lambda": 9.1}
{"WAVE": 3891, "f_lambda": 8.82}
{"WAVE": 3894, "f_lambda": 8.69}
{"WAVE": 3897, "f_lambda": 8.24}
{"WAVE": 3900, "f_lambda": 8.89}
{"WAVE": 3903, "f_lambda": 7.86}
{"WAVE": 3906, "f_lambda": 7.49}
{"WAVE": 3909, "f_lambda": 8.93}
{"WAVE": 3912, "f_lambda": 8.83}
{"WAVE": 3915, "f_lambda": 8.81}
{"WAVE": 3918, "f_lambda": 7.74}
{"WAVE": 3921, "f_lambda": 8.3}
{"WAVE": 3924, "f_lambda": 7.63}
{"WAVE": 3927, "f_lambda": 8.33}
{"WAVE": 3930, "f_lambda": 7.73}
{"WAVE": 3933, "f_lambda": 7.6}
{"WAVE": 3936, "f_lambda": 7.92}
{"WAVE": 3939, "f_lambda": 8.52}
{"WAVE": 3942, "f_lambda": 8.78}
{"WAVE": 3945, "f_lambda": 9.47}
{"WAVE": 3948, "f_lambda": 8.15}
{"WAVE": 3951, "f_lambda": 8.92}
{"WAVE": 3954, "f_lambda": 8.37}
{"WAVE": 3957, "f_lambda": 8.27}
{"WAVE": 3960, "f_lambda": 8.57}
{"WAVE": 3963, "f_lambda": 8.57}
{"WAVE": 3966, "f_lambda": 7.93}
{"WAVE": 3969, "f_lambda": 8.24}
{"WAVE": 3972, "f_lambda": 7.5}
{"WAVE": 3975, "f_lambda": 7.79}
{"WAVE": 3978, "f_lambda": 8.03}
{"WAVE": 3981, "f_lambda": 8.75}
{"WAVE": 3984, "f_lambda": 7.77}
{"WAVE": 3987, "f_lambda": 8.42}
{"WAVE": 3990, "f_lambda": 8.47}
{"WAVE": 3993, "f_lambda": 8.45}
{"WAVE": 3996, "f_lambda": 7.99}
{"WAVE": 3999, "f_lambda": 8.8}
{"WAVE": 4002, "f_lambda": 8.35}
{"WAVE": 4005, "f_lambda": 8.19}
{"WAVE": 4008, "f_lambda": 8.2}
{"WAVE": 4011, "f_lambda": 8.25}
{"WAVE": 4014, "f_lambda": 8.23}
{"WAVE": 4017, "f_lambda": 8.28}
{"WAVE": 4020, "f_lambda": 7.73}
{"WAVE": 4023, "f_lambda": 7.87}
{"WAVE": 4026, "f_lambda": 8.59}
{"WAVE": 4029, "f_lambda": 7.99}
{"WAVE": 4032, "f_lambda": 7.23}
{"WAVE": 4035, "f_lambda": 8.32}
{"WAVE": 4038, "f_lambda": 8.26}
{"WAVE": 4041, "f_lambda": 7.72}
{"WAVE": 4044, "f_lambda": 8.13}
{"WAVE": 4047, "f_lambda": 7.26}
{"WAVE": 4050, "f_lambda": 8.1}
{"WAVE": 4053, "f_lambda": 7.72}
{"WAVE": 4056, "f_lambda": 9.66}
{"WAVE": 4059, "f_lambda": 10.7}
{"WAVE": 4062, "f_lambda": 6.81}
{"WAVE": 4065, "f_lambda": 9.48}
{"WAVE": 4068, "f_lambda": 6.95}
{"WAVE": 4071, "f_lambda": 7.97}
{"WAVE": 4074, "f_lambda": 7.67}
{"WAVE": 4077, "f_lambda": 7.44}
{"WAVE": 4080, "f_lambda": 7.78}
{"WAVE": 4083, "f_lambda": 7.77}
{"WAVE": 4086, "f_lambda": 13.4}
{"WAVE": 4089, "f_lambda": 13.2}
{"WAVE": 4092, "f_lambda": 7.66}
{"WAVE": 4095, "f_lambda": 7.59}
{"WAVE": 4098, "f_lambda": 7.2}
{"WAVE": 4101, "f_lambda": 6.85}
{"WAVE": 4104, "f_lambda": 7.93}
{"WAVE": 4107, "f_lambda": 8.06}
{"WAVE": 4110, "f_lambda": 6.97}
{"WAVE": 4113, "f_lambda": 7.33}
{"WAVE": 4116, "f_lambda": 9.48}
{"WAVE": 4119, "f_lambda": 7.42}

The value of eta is 8.35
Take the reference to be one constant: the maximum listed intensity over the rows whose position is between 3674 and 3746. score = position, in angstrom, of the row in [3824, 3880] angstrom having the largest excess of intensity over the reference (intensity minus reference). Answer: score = 3864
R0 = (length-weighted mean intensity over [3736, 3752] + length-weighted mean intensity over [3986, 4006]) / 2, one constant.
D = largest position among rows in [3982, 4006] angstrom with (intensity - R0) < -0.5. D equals 4005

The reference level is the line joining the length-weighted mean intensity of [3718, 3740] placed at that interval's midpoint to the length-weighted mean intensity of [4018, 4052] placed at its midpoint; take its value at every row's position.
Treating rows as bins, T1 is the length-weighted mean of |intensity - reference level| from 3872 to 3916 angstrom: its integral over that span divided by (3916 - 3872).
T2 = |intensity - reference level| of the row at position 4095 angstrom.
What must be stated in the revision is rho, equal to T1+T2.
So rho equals 0.75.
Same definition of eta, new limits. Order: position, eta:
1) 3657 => 10.6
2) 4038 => 8.26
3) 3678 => 10.5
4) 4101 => 6.85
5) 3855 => 9.38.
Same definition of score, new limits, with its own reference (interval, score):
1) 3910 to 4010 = 3945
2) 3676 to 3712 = 3690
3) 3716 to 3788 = 3729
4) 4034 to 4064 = 4059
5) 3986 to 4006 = 3999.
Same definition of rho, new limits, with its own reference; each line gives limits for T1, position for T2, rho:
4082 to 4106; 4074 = 1.81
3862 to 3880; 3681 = 1.37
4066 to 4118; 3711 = 1.62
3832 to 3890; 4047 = 1.20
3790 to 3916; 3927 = 1.19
